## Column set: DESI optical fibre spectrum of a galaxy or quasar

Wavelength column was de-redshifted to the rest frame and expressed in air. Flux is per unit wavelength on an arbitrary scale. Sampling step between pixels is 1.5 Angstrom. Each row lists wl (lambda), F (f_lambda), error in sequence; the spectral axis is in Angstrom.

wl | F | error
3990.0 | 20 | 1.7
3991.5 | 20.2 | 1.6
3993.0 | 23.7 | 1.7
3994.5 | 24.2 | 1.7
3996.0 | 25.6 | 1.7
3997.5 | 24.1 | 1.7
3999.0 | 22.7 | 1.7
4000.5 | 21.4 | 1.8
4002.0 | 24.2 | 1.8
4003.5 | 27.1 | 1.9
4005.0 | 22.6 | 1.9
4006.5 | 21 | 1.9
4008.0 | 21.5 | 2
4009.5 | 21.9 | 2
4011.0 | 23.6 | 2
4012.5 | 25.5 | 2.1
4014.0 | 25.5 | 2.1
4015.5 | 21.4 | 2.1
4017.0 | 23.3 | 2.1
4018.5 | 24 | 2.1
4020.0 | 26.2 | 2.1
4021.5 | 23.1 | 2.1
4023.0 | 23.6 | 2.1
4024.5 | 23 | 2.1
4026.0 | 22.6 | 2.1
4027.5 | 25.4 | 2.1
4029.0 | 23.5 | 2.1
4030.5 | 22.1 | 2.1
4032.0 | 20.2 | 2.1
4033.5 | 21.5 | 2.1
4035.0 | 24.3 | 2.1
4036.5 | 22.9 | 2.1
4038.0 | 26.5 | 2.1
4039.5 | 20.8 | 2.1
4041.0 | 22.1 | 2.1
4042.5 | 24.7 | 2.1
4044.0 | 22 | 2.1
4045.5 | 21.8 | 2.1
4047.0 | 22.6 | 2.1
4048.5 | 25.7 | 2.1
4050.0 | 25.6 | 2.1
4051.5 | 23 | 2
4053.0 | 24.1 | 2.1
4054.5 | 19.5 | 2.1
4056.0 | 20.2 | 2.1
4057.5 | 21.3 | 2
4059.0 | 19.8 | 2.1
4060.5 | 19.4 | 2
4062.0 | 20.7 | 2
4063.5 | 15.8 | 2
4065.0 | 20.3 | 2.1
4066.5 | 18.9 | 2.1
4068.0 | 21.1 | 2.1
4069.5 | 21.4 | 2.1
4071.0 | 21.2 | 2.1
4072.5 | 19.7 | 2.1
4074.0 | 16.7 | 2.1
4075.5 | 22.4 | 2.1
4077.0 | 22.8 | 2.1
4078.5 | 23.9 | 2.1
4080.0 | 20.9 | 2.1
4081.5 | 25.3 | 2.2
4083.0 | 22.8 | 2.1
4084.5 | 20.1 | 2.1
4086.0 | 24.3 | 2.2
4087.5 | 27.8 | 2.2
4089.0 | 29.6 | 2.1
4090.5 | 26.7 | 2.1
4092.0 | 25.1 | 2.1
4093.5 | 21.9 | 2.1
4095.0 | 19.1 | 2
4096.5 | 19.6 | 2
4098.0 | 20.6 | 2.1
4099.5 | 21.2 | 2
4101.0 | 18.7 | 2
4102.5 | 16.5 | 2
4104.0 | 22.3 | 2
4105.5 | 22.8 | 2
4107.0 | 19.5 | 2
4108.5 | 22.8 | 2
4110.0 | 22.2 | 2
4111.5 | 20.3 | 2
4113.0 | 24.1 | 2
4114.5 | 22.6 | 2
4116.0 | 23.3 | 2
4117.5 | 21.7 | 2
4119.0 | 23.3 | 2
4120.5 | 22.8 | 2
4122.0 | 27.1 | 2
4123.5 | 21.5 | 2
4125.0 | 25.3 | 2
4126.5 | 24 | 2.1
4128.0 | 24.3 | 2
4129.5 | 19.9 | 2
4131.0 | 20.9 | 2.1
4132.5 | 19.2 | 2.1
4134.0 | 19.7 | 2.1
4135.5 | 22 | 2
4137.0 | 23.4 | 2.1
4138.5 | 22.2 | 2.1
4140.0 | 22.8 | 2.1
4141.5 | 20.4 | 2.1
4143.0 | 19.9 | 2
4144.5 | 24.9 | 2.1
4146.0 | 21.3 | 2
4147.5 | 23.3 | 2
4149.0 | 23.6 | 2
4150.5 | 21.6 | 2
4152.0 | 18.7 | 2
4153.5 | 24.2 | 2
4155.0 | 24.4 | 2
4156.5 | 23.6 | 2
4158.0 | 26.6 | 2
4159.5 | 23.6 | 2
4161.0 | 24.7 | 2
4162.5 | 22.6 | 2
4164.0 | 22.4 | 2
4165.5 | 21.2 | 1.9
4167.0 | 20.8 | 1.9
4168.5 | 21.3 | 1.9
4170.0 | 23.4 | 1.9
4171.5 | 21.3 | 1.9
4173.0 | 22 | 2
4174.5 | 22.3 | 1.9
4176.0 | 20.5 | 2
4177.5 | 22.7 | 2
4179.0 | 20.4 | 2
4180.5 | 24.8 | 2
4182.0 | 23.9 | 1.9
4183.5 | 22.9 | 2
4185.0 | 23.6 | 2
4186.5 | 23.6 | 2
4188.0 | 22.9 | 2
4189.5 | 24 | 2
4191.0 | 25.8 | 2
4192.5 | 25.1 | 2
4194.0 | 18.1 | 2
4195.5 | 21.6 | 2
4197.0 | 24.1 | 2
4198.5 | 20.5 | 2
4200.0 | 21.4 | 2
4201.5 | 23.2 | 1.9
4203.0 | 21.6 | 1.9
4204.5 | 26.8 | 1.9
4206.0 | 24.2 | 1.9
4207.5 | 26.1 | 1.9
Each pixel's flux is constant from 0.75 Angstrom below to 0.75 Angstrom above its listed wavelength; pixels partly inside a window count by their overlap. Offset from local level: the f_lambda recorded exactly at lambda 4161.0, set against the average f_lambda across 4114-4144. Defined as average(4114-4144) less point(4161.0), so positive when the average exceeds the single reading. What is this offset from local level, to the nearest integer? -2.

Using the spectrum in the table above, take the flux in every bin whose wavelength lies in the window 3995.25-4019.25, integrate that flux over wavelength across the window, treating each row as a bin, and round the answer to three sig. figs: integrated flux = 563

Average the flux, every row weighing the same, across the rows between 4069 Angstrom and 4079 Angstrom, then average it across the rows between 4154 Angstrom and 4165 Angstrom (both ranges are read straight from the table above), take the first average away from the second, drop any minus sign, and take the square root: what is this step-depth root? 1.7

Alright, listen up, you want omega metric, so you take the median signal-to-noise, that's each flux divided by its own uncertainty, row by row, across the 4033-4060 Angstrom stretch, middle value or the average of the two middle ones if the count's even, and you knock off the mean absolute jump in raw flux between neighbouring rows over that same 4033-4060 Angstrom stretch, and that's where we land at 8.6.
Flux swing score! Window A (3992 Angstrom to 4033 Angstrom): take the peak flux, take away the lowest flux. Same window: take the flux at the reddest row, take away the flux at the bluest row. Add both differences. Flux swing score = 3.4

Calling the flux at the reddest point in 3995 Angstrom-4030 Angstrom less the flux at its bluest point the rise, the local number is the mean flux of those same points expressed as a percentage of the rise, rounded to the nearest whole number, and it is -1124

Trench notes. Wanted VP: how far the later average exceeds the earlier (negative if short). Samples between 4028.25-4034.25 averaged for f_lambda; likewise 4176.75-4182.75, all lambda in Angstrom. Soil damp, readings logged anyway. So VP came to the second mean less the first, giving 1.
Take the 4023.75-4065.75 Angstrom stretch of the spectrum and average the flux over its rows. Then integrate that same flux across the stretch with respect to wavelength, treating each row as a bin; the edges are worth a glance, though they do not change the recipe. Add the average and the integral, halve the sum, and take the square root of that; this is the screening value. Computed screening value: 21.8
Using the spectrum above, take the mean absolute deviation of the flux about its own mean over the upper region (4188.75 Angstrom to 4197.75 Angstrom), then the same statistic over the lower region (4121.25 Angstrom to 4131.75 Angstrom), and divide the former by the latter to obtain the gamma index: 1.0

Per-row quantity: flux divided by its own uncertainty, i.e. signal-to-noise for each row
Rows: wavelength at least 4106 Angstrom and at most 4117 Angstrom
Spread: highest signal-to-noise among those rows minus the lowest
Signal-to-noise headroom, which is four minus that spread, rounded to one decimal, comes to 1.7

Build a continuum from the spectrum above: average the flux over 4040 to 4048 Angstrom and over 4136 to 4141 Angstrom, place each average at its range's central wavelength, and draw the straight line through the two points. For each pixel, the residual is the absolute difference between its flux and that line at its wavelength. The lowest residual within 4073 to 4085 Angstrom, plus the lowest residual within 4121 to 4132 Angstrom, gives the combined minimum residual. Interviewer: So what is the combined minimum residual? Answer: 1.3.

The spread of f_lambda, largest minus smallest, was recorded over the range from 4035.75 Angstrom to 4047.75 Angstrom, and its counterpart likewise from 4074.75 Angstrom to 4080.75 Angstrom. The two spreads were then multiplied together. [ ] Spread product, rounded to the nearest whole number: 17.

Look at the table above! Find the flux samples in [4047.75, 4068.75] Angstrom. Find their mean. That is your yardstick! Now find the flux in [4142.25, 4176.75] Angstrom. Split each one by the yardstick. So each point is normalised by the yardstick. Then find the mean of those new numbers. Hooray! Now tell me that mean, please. 1.07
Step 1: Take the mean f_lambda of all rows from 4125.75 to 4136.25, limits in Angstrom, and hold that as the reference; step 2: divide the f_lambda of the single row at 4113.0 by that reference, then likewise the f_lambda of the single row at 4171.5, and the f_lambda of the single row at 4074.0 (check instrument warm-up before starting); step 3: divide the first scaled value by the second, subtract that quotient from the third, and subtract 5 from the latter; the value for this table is -5.35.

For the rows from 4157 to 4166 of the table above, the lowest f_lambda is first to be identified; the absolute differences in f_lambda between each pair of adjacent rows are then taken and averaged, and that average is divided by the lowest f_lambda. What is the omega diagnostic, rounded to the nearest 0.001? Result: 0.072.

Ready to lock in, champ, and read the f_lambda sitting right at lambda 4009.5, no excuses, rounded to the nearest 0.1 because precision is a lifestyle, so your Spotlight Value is 21.9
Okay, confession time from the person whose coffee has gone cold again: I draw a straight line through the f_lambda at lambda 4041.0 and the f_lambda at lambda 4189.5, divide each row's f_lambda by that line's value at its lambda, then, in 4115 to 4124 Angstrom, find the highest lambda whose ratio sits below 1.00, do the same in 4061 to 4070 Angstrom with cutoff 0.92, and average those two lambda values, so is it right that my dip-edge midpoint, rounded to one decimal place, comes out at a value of 4095.0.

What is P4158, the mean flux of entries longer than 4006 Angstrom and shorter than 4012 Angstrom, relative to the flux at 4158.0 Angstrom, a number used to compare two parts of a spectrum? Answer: 0.83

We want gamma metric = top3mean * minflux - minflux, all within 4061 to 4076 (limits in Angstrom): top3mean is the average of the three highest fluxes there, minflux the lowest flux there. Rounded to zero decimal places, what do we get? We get 327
